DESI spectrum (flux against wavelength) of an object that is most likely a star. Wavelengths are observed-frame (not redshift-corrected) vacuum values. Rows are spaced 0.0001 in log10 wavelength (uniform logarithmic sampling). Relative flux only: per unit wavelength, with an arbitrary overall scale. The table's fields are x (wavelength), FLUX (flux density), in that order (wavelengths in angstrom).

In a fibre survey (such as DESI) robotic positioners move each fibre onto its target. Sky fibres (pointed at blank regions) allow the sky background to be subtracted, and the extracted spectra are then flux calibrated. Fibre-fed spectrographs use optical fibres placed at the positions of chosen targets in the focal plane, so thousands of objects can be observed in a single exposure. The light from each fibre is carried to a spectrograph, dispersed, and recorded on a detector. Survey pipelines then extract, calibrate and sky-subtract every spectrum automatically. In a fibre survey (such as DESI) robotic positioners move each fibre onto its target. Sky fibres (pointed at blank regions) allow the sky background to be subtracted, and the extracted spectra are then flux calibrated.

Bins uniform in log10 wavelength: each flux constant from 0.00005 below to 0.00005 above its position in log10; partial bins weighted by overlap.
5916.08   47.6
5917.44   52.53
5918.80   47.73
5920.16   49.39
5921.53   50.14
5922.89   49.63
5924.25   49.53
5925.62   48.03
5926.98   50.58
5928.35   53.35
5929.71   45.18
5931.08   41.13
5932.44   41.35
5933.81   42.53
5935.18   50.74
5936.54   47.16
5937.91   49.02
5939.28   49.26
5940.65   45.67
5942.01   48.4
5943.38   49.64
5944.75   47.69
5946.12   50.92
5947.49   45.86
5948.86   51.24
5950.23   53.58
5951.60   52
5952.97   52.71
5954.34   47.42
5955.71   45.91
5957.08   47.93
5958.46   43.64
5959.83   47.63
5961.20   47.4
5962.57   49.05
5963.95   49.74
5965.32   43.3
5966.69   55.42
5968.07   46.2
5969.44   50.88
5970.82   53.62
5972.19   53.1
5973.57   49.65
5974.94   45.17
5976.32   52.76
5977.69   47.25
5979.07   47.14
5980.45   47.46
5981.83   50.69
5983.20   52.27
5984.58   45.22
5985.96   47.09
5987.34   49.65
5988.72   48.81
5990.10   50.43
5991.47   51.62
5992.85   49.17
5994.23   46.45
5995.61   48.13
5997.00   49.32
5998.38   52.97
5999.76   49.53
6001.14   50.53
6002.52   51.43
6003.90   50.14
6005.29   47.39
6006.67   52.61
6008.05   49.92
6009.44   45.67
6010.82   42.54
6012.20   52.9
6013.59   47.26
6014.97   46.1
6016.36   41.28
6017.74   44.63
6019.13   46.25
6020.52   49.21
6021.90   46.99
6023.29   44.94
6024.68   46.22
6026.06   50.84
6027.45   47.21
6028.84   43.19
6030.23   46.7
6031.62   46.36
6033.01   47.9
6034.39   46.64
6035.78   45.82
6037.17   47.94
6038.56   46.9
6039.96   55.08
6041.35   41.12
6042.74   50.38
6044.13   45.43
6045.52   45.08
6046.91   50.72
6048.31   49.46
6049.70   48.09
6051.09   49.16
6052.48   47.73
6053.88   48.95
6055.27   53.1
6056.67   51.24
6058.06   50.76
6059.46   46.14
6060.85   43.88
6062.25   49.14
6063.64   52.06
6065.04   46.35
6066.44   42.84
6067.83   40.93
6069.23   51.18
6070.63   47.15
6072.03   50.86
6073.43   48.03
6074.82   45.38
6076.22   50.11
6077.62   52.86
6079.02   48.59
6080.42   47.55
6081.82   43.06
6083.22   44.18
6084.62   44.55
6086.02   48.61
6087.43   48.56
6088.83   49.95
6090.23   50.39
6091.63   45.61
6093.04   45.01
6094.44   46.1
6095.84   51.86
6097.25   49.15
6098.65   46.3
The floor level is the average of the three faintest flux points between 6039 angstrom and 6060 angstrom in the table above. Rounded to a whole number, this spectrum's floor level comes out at 44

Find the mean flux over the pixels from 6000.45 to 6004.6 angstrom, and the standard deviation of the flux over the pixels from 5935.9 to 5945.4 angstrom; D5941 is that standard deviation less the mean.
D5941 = -49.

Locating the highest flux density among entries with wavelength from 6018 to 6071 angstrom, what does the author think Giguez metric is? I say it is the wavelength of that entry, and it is 6039.96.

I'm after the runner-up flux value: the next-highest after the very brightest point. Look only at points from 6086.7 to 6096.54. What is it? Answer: 50.39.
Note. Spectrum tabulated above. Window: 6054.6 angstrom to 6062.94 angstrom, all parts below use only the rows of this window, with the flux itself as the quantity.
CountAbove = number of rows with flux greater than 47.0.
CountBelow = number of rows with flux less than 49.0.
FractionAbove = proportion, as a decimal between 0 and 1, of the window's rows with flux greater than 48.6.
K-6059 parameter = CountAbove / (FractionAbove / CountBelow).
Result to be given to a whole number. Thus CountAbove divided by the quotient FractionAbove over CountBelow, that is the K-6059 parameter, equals 12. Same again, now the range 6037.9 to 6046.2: 24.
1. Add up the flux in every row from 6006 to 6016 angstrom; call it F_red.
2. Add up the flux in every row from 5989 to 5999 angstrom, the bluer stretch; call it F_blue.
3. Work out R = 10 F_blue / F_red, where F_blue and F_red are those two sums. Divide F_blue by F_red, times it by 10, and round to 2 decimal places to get 10.33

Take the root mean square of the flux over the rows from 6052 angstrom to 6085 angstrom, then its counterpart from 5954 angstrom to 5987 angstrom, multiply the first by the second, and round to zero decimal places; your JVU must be 2331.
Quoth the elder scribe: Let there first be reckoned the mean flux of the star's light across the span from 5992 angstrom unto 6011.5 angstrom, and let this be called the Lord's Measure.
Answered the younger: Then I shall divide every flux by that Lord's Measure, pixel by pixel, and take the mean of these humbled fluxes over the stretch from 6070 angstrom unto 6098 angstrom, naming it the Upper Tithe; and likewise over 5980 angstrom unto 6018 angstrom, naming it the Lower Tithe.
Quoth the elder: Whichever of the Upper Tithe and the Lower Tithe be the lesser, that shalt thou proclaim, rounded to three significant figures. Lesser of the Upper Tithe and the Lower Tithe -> 0.977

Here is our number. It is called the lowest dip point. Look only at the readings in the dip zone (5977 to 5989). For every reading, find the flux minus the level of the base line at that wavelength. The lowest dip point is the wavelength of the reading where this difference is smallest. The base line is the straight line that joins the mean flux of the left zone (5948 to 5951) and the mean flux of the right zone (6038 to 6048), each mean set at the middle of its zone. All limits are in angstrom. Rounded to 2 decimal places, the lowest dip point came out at 5984.58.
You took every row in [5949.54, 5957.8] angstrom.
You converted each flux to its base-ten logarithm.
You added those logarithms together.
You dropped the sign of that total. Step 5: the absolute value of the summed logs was 10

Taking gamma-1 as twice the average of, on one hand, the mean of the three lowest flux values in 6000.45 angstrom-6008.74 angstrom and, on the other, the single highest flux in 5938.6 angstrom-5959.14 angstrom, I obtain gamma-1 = 103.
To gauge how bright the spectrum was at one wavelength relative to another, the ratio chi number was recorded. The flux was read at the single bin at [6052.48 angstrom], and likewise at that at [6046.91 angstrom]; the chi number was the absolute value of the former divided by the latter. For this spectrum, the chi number 0.94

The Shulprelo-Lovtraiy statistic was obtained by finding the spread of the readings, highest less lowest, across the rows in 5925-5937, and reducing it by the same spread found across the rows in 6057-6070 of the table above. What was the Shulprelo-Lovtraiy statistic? 1.1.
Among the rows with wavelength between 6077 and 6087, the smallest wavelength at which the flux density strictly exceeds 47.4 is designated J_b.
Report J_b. 6077.62 angstrom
